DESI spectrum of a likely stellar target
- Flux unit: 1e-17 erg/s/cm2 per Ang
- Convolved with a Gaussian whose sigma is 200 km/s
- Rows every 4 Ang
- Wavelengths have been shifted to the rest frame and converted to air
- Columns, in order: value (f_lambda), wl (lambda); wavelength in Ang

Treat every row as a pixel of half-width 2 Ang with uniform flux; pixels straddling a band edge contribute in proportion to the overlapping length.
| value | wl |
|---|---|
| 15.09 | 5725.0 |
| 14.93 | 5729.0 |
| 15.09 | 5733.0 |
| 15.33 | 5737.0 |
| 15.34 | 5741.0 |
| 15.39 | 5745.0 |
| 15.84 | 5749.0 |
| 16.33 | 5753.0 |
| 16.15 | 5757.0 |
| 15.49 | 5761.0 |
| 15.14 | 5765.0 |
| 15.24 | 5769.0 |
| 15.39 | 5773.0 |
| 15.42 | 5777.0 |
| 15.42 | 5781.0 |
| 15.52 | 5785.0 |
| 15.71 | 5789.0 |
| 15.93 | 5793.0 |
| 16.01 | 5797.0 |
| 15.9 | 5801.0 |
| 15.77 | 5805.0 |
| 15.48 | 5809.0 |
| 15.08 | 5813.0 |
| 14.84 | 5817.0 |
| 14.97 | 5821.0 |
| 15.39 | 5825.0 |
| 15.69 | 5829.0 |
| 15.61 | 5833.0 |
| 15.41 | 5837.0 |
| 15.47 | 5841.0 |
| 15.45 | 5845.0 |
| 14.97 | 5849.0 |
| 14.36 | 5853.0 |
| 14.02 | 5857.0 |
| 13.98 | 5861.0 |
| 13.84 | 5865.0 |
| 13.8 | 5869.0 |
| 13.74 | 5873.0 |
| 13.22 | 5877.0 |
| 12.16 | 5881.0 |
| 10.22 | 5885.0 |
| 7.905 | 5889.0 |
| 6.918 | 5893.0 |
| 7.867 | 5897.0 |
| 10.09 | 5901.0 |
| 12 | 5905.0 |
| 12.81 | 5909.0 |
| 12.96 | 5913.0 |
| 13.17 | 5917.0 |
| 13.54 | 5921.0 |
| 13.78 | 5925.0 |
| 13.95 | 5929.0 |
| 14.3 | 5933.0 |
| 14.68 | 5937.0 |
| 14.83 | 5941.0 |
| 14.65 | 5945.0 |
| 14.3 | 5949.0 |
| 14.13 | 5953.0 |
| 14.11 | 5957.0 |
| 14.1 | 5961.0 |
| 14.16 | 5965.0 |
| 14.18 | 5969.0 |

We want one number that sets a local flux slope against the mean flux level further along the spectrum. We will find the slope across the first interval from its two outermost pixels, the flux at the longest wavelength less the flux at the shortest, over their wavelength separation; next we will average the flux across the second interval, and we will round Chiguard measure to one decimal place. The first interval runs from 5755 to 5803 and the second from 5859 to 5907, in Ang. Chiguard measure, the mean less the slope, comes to 11.3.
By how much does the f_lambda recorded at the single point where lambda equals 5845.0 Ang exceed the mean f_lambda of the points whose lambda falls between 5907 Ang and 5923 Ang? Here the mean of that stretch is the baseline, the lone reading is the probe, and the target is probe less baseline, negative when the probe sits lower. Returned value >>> 2.3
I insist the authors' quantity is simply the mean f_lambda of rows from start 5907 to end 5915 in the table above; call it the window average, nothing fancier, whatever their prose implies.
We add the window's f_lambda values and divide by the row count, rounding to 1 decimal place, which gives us 12.9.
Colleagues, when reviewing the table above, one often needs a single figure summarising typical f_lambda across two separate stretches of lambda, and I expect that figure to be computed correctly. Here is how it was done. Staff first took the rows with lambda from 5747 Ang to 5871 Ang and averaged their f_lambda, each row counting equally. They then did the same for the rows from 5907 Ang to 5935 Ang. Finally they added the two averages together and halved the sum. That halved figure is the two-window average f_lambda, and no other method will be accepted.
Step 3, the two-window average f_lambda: 14.4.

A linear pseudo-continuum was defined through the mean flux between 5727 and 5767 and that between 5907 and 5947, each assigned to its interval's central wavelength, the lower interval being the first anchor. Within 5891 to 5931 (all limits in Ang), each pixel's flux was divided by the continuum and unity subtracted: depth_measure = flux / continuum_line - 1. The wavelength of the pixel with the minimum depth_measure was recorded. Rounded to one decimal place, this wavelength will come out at 5893.0 Ang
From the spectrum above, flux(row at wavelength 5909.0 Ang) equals 12.81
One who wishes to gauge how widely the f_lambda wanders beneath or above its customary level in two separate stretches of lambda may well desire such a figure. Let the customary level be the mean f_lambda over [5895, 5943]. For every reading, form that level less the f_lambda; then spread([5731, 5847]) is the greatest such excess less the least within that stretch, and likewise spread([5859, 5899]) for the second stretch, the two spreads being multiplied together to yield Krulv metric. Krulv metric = 10.5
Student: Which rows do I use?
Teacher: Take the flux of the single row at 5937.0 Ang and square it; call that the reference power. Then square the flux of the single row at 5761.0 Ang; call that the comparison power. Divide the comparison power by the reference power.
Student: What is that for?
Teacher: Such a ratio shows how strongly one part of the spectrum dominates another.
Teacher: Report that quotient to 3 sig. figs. 1.11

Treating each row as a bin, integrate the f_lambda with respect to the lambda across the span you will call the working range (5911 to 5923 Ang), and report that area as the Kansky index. 159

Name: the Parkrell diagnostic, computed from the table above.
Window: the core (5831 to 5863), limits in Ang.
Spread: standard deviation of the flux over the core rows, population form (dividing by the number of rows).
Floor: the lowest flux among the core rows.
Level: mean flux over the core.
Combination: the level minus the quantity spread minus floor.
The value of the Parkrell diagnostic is 28.2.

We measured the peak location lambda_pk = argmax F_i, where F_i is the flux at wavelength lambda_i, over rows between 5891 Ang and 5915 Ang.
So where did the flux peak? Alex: 5913.0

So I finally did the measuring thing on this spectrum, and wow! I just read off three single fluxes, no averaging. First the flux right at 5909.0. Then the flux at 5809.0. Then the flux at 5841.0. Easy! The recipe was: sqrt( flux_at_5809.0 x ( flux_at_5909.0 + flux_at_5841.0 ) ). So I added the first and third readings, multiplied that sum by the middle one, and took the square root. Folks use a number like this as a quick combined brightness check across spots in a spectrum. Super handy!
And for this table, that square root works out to 20.9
